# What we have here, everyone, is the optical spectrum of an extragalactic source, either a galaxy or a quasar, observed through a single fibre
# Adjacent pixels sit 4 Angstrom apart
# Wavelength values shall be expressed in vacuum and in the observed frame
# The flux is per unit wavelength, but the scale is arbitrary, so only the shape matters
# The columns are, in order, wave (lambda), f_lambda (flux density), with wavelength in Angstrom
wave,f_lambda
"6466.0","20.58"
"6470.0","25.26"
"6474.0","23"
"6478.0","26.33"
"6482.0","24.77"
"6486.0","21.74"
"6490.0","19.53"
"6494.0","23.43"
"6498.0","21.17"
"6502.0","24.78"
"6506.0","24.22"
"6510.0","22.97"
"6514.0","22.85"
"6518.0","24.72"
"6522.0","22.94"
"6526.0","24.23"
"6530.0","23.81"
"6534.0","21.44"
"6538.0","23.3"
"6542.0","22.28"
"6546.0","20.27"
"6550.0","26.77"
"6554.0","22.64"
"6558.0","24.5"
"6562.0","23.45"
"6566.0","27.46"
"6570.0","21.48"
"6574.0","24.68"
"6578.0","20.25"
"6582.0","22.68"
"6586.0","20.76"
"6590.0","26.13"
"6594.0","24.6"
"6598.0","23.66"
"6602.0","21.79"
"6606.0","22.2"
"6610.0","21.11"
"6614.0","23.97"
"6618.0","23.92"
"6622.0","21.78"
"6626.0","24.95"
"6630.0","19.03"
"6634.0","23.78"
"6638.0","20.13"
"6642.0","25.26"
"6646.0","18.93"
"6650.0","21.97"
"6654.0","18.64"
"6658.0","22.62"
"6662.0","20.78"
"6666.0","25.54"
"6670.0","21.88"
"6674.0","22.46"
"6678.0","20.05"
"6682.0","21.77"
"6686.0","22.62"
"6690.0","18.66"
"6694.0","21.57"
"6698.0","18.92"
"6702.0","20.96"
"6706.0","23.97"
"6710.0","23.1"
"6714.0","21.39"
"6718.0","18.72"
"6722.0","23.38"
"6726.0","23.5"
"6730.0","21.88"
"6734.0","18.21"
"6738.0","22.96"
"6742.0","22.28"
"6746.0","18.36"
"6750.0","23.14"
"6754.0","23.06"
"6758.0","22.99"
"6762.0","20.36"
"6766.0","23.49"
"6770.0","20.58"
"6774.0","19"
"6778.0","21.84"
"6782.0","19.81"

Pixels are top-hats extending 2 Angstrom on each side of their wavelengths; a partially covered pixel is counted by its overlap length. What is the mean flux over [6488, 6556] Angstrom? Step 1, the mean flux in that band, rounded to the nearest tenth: 23.0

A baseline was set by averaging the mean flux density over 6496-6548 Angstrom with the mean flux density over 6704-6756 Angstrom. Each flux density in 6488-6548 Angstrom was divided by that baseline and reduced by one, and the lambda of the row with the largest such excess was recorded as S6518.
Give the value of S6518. 6502.0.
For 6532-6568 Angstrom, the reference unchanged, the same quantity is 6566.0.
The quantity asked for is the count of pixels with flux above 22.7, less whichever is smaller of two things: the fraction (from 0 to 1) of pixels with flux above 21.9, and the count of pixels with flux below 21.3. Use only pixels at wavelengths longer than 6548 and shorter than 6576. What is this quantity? 5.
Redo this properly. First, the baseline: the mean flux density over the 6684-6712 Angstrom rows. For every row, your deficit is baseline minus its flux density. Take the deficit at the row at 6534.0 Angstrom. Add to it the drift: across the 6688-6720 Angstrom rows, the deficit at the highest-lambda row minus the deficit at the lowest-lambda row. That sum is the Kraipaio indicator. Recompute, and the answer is 0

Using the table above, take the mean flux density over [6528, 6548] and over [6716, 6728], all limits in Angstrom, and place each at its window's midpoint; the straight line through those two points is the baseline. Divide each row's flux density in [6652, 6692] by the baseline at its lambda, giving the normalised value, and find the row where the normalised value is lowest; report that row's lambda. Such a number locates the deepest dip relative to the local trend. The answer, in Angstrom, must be 6654.0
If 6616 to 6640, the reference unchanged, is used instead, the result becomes 6630.0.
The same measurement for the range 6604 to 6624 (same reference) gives 6610.0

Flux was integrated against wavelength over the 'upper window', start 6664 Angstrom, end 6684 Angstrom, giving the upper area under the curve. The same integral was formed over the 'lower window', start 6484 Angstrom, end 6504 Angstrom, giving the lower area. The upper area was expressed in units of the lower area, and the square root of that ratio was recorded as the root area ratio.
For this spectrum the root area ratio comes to 1.00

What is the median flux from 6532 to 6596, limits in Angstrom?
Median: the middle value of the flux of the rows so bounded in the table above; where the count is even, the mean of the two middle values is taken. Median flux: 23.0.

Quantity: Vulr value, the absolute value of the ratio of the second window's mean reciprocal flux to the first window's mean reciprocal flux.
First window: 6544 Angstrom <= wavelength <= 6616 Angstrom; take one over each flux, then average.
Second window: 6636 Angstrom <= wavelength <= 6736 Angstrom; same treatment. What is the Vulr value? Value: 1.08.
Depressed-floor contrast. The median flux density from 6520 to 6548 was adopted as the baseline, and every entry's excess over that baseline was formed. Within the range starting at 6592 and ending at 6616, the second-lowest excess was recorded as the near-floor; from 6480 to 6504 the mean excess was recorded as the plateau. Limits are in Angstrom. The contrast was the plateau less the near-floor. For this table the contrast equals 0.8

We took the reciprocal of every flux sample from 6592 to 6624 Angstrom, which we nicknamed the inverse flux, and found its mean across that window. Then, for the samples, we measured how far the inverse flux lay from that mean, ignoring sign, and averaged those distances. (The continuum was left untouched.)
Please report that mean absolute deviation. 0.0022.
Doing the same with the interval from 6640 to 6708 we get 0.0037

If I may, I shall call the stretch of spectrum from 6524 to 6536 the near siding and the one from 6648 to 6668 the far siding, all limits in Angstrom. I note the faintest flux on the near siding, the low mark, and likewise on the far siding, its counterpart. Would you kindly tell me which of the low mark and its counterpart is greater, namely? 21.4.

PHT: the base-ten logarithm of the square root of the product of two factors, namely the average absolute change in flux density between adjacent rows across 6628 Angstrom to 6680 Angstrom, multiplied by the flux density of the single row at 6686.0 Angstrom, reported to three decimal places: 0.957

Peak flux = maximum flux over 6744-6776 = 23.49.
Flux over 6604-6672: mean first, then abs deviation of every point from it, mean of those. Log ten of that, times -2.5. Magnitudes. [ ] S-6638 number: -0.62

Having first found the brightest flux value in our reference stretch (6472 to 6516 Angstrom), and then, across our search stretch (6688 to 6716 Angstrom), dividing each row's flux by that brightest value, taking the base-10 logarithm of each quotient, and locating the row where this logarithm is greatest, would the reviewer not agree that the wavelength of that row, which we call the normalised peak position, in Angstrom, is 6706.0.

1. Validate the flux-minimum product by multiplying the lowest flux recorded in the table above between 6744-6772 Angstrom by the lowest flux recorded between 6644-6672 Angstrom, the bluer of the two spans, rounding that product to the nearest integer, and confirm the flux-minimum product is 342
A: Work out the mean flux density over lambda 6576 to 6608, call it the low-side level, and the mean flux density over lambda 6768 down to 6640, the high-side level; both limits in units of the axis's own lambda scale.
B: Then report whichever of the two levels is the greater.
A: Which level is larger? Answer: 22.8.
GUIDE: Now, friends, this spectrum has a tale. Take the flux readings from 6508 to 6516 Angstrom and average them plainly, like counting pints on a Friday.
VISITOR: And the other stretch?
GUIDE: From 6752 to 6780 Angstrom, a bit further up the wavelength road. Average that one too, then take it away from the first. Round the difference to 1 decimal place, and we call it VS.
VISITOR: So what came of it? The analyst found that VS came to 1.3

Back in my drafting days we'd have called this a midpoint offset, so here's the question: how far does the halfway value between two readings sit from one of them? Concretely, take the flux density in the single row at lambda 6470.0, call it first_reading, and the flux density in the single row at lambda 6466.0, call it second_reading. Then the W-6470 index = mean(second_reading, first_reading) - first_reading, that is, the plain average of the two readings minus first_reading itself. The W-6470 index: -2.3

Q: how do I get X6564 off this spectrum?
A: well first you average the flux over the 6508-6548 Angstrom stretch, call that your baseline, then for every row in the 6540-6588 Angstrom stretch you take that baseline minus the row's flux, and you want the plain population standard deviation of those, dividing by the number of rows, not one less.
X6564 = 2.3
